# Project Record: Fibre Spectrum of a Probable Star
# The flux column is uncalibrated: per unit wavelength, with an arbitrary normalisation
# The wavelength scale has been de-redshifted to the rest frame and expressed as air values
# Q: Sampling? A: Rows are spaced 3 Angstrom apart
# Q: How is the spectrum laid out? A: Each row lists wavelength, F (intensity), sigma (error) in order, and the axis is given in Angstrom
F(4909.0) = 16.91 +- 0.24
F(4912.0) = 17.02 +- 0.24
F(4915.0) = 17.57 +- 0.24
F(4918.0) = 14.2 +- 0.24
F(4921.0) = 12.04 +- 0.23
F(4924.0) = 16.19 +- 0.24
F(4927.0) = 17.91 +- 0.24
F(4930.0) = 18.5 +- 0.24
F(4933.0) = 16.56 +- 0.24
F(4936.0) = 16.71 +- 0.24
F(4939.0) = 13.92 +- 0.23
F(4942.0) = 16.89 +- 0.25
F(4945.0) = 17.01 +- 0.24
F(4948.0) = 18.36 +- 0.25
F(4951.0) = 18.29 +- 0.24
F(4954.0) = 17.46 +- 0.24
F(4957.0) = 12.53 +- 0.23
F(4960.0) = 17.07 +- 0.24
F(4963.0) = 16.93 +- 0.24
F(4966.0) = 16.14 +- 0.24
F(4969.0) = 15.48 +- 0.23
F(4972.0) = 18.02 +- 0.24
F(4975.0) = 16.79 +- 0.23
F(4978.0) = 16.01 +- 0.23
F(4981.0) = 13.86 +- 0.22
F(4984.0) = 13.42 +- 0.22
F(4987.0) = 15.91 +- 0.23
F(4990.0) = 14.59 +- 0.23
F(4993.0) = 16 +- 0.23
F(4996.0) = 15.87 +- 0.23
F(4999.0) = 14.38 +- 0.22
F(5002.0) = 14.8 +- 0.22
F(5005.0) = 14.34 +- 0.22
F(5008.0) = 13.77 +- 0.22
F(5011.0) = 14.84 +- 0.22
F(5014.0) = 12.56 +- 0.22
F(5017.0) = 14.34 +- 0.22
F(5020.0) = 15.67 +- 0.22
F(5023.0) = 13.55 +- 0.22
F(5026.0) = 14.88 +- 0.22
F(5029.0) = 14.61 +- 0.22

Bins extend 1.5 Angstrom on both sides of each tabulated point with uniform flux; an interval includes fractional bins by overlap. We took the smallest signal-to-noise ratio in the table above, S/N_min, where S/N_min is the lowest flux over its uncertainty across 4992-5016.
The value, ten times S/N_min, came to 571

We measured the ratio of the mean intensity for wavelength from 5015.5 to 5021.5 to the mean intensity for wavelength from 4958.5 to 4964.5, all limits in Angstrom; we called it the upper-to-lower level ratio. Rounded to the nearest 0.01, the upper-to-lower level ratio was 0.88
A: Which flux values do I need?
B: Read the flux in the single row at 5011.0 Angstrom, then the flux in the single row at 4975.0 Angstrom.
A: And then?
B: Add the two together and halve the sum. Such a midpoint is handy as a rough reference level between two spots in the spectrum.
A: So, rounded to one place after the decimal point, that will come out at 15.8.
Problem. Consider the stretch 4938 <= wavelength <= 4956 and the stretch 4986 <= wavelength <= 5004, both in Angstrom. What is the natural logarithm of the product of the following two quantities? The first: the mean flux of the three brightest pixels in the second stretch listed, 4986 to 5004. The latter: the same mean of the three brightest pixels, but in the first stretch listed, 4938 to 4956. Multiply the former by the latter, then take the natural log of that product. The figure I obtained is 5.66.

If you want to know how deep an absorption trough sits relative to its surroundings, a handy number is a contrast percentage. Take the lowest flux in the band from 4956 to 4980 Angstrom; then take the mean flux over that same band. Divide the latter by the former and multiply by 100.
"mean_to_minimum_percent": 129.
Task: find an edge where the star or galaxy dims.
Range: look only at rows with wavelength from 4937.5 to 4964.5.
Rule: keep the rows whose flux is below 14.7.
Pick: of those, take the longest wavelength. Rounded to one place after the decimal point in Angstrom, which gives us 4957.0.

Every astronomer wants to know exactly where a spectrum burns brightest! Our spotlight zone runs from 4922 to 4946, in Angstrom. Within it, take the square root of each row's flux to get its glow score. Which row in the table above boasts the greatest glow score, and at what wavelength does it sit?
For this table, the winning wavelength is 4930.0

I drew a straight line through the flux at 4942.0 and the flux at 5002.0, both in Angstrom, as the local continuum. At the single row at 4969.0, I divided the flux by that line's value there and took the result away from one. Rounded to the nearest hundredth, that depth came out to 0.03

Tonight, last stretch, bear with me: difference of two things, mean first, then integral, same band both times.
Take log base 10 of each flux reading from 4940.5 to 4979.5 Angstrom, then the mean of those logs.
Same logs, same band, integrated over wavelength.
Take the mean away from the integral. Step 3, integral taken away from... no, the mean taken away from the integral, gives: 46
